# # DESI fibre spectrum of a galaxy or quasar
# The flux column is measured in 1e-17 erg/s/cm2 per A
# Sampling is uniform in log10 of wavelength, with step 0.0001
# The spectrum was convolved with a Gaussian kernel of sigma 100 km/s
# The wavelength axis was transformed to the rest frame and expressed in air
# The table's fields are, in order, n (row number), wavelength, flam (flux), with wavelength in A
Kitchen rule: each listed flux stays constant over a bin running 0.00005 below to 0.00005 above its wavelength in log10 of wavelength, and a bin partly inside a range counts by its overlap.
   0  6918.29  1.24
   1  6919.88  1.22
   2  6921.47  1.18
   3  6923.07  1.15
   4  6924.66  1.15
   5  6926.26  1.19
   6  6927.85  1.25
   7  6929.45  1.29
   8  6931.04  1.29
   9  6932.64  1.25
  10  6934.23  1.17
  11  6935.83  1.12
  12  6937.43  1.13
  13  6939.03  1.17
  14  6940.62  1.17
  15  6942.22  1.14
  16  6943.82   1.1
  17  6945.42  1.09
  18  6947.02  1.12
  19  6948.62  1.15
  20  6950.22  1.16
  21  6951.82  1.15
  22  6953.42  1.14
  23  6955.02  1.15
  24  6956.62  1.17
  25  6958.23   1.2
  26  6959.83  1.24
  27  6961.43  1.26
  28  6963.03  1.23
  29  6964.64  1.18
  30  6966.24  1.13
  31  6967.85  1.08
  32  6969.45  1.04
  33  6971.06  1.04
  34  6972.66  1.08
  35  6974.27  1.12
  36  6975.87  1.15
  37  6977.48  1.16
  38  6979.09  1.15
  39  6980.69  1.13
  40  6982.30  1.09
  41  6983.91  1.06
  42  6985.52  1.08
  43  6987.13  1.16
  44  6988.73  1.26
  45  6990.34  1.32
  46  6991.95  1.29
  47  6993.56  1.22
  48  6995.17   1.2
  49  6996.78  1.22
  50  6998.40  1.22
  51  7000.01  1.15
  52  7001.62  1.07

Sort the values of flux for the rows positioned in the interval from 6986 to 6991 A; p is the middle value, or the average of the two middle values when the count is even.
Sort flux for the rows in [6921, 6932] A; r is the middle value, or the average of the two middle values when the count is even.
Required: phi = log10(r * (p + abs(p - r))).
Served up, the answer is 0.20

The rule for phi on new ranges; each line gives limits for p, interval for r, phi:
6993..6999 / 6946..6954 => 0.17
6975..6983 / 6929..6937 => 0.19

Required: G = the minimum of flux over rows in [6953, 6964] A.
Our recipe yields 1.14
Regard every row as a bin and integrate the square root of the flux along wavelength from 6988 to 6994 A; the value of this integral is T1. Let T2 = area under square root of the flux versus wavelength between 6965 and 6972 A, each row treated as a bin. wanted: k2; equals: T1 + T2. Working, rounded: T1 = 6.8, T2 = 7.3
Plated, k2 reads 14.1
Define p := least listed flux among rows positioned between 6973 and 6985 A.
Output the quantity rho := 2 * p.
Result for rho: 2.12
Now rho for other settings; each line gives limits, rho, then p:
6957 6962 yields 2.40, 1.2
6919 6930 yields 2.30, 1.15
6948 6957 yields 2.28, 1.14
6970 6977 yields 2.08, 1.04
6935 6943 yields 2.24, 1.12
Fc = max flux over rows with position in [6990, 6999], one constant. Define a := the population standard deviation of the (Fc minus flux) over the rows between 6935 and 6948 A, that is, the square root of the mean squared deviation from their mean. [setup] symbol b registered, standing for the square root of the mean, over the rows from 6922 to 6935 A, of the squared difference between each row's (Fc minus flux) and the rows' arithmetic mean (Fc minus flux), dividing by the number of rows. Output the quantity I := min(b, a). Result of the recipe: 0.0274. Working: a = 0.03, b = 0.056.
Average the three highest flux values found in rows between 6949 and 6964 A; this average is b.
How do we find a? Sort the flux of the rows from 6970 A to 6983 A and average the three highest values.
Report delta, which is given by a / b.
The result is 0.93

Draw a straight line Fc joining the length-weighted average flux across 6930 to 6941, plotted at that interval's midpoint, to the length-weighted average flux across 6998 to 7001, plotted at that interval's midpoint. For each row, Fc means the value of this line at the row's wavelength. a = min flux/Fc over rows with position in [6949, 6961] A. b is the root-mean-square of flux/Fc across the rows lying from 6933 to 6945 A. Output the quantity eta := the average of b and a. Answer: 0.96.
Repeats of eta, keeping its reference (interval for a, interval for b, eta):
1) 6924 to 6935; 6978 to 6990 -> 0.96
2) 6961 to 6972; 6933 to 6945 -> 0.92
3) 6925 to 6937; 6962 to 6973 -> 0.94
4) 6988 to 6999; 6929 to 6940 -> 1.02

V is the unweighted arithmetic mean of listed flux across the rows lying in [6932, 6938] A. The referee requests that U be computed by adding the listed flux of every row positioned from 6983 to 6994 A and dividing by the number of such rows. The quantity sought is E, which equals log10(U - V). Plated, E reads -1.51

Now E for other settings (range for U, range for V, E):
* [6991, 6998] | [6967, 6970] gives -0.76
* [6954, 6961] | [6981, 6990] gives -1.22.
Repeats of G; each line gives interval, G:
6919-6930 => 1.15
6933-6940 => 1.12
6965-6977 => 1.04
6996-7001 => 1.15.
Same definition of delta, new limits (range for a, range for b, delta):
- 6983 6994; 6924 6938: 1.01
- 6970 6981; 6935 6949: 0.99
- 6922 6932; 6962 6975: 1.08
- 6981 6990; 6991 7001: 0.94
